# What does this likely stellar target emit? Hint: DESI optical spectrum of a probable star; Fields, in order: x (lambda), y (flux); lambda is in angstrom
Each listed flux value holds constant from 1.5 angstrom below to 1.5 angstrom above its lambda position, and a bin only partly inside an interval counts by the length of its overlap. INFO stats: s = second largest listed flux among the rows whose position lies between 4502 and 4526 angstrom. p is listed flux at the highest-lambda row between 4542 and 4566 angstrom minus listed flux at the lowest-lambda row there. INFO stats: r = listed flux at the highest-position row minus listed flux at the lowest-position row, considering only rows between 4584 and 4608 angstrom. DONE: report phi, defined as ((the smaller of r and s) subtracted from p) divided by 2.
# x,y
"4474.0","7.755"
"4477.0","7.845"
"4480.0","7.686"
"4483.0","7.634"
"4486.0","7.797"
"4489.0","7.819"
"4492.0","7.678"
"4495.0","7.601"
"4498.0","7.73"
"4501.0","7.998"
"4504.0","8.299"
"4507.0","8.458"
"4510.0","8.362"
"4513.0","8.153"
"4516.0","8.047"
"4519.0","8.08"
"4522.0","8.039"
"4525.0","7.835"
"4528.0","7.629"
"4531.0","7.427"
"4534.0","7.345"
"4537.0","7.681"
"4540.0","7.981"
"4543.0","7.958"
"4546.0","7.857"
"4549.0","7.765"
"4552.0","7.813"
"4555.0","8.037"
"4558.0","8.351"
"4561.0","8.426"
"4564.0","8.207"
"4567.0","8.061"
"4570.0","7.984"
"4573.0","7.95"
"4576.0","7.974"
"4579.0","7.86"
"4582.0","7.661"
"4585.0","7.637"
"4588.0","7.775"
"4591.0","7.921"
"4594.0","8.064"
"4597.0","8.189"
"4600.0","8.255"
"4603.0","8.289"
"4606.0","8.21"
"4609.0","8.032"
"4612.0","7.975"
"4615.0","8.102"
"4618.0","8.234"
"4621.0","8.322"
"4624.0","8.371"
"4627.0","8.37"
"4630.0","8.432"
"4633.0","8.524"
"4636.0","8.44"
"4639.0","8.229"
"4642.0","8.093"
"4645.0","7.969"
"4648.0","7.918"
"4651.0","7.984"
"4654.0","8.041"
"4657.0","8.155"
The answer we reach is -0.2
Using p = 0.25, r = 0.6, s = 8.362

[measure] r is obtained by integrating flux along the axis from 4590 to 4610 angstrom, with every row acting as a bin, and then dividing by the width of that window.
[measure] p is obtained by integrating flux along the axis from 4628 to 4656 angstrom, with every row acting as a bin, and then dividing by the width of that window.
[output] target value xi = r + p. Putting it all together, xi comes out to 16.3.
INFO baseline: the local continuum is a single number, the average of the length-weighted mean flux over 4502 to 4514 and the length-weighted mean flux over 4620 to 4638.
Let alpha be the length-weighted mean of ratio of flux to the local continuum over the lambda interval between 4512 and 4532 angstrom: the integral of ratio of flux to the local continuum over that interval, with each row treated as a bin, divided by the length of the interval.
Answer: 0.94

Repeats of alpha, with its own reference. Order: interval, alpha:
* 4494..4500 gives 0.92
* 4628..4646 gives 0.99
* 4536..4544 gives 0.94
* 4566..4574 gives 0.96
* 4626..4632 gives 1.01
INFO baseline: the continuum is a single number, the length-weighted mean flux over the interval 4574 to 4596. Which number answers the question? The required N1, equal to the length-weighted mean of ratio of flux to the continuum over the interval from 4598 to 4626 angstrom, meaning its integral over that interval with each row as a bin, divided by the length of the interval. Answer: 1.04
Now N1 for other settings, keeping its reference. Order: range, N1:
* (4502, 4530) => 1.03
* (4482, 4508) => 1.00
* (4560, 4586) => 1.02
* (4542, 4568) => 1.03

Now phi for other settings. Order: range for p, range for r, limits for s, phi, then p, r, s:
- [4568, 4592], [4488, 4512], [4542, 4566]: -0.3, -0.06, 0.5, 8.351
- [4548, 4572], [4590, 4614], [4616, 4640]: 0.1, 0.22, 0.1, 8.44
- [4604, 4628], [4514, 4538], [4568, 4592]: 0.3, 0.16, -0.4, 7.974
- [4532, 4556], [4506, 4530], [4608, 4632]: 0.8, 0.69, -0.8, 8.371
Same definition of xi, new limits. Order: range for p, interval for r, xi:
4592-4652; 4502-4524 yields 16.4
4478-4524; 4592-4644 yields 16.2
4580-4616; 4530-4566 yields 15.9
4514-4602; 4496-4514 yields 16.1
